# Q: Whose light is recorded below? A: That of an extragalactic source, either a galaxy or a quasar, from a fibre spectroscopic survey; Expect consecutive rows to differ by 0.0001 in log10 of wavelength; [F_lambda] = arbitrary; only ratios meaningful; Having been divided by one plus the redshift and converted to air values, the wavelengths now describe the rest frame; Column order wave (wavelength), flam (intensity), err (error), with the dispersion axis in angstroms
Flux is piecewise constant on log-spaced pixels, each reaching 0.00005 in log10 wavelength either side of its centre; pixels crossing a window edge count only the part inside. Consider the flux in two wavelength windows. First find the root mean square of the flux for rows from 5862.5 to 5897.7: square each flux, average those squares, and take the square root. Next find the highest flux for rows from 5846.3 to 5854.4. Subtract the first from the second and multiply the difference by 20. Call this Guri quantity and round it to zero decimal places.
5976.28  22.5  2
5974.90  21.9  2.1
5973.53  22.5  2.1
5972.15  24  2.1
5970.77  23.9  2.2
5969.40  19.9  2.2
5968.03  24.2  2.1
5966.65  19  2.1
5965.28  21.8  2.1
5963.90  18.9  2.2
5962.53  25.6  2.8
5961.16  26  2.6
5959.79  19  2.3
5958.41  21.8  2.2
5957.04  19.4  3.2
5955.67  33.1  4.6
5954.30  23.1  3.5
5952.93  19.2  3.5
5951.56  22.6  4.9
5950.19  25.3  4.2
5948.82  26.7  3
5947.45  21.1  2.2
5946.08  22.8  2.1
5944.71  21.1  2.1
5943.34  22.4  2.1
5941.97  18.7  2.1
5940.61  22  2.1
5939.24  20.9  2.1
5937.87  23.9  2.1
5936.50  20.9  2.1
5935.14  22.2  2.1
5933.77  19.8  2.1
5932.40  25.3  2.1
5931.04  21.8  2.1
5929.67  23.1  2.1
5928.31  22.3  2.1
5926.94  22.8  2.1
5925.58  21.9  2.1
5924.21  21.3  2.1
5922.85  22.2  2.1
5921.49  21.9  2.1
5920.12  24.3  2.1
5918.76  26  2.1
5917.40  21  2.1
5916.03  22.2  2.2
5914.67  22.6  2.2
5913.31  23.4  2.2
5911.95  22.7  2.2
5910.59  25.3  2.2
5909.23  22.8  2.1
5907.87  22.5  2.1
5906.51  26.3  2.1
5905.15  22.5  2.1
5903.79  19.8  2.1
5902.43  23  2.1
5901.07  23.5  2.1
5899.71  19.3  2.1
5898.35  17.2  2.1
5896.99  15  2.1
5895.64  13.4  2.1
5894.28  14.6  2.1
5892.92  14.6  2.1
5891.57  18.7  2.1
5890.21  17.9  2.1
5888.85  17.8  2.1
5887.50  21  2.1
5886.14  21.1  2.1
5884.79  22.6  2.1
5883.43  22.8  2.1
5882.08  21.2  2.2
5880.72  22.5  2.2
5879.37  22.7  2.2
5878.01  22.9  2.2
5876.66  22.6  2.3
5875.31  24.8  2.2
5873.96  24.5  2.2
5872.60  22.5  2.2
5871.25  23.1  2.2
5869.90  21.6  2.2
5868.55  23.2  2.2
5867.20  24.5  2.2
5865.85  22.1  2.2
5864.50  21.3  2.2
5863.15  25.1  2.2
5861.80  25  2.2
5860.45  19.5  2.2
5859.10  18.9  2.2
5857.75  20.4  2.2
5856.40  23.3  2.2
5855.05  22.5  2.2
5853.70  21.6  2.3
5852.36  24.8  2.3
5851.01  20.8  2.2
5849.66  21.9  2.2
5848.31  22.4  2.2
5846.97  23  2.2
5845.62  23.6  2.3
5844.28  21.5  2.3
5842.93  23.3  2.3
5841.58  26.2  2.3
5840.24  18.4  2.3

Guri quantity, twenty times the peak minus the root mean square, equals 72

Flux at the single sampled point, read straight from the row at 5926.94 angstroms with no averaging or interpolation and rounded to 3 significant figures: 22.8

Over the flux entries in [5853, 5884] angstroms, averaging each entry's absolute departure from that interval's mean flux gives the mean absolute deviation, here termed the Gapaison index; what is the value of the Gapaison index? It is 1.2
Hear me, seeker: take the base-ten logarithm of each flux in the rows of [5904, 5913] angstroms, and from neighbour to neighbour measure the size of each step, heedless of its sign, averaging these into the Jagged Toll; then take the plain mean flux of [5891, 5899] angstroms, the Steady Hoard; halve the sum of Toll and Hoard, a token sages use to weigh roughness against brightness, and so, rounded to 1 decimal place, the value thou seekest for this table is 7.8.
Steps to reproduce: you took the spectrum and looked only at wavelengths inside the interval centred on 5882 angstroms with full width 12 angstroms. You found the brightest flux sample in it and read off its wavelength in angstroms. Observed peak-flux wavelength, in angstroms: 5878.01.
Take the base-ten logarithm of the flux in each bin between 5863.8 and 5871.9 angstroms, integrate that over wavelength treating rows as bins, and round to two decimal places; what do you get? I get 10.98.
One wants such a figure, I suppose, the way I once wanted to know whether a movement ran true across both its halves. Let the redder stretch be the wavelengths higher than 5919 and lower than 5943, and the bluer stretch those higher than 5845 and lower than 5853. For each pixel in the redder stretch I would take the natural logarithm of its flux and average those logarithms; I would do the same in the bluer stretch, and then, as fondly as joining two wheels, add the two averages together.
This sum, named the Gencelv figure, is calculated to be 6.22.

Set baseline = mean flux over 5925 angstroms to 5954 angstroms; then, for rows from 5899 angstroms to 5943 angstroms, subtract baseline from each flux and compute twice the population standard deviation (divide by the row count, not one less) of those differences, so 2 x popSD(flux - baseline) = 3.5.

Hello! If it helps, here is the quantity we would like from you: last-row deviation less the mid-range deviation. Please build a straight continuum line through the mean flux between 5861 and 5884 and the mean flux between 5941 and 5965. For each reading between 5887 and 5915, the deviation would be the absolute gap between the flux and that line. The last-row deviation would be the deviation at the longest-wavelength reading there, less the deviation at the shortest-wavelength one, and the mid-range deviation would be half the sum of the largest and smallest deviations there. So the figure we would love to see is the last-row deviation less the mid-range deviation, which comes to -6.5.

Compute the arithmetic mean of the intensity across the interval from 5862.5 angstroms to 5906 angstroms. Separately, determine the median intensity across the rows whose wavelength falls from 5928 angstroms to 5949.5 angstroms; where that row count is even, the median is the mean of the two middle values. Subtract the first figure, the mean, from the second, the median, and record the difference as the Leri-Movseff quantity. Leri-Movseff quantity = 1.2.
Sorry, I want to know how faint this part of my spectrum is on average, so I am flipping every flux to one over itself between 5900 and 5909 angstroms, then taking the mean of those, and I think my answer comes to 0.044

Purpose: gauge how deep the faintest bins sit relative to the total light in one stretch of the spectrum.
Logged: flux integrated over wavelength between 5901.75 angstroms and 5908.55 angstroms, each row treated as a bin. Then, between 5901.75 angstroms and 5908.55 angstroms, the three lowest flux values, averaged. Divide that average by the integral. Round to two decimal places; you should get 0.14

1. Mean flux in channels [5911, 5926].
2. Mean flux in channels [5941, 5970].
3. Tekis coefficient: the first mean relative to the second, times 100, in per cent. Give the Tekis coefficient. 101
